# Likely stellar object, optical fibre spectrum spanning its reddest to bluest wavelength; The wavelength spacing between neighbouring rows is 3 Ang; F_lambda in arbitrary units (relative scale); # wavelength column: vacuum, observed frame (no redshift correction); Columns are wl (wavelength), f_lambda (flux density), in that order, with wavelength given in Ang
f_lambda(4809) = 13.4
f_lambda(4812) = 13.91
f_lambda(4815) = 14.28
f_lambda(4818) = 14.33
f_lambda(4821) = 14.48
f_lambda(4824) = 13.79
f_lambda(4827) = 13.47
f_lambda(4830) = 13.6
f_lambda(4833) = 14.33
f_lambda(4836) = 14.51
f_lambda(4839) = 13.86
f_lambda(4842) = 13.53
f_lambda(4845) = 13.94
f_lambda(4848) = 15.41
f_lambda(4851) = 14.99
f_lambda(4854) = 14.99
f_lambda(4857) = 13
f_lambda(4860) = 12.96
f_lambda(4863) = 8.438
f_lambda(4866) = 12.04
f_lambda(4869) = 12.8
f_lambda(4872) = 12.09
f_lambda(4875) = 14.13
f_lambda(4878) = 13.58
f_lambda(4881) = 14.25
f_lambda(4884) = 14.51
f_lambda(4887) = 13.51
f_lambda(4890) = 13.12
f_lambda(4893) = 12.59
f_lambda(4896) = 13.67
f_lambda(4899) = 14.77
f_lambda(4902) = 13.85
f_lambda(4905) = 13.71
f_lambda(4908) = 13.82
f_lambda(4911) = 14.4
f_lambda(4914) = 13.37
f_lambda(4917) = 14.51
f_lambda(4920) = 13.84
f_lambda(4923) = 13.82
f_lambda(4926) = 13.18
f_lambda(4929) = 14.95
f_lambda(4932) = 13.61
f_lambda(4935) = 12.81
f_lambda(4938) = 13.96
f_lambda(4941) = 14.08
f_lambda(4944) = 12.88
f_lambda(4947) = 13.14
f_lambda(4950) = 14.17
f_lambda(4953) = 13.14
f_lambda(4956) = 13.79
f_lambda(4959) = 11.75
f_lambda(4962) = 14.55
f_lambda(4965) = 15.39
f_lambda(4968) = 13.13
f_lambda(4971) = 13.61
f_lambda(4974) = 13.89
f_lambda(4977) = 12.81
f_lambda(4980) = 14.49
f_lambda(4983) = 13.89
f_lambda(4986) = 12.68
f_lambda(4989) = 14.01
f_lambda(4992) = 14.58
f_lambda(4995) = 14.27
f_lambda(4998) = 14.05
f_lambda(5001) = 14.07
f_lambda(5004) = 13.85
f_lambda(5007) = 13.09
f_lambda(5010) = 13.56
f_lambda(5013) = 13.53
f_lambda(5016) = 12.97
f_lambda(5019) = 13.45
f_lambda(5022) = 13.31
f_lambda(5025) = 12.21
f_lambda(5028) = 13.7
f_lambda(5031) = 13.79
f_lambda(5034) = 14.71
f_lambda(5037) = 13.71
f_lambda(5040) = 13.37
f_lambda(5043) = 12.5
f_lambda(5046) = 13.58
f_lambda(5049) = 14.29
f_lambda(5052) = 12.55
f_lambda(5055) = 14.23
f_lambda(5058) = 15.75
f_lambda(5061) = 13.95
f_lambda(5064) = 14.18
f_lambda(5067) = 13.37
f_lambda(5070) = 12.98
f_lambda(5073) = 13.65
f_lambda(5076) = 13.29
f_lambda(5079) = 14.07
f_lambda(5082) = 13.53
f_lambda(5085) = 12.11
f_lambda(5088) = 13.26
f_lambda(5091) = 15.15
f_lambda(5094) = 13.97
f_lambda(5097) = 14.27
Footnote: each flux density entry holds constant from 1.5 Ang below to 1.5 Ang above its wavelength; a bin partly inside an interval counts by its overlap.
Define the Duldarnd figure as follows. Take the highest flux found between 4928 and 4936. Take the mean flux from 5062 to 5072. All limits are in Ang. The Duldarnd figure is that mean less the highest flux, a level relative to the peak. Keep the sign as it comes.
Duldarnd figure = -1.4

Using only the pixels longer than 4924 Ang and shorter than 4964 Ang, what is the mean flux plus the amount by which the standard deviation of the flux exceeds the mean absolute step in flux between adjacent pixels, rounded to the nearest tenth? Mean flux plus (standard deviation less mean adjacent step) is 13.2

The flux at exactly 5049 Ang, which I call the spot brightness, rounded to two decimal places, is 14.29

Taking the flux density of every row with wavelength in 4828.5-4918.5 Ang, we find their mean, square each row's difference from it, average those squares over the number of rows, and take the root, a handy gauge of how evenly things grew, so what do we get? 1.3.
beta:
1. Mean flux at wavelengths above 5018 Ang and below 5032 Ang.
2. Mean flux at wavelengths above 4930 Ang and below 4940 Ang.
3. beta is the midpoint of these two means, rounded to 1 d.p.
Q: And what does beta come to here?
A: 13.4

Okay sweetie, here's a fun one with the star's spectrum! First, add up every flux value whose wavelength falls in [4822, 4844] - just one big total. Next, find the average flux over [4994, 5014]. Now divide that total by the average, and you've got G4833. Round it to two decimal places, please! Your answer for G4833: 7.05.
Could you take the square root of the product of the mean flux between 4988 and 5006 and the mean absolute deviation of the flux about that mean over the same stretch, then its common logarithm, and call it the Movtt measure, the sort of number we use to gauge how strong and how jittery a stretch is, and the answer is 0.22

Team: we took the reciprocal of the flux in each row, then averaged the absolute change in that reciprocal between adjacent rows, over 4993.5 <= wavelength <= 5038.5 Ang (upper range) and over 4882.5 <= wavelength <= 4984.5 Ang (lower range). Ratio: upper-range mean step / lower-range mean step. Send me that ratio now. 0.59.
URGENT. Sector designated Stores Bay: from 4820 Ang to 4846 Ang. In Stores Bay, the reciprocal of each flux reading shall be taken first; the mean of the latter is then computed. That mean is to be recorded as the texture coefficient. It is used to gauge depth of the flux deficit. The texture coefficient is 0.0718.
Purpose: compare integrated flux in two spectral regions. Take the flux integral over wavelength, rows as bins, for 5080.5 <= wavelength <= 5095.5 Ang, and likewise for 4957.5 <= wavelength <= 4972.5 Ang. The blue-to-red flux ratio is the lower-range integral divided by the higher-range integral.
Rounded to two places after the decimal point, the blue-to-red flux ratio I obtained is 1.01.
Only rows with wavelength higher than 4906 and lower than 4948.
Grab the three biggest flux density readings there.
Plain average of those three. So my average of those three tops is 14.6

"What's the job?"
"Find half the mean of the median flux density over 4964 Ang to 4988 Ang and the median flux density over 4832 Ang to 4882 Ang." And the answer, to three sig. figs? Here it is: 6.90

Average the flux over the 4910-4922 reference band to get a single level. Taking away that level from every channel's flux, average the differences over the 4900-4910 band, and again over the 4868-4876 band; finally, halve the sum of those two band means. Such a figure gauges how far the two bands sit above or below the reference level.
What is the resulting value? -0.6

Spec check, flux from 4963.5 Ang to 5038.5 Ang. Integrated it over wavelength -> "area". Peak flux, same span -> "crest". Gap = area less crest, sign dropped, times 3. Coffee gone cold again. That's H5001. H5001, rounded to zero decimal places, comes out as 3039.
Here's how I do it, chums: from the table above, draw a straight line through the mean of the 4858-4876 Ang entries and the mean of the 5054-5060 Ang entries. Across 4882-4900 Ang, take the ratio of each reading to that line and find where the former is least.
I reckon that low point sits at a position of 4893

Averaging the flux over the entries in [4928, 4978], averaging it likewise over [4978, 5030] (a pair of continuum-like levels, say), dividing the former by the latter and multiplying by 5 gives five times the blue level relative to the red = 5.00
